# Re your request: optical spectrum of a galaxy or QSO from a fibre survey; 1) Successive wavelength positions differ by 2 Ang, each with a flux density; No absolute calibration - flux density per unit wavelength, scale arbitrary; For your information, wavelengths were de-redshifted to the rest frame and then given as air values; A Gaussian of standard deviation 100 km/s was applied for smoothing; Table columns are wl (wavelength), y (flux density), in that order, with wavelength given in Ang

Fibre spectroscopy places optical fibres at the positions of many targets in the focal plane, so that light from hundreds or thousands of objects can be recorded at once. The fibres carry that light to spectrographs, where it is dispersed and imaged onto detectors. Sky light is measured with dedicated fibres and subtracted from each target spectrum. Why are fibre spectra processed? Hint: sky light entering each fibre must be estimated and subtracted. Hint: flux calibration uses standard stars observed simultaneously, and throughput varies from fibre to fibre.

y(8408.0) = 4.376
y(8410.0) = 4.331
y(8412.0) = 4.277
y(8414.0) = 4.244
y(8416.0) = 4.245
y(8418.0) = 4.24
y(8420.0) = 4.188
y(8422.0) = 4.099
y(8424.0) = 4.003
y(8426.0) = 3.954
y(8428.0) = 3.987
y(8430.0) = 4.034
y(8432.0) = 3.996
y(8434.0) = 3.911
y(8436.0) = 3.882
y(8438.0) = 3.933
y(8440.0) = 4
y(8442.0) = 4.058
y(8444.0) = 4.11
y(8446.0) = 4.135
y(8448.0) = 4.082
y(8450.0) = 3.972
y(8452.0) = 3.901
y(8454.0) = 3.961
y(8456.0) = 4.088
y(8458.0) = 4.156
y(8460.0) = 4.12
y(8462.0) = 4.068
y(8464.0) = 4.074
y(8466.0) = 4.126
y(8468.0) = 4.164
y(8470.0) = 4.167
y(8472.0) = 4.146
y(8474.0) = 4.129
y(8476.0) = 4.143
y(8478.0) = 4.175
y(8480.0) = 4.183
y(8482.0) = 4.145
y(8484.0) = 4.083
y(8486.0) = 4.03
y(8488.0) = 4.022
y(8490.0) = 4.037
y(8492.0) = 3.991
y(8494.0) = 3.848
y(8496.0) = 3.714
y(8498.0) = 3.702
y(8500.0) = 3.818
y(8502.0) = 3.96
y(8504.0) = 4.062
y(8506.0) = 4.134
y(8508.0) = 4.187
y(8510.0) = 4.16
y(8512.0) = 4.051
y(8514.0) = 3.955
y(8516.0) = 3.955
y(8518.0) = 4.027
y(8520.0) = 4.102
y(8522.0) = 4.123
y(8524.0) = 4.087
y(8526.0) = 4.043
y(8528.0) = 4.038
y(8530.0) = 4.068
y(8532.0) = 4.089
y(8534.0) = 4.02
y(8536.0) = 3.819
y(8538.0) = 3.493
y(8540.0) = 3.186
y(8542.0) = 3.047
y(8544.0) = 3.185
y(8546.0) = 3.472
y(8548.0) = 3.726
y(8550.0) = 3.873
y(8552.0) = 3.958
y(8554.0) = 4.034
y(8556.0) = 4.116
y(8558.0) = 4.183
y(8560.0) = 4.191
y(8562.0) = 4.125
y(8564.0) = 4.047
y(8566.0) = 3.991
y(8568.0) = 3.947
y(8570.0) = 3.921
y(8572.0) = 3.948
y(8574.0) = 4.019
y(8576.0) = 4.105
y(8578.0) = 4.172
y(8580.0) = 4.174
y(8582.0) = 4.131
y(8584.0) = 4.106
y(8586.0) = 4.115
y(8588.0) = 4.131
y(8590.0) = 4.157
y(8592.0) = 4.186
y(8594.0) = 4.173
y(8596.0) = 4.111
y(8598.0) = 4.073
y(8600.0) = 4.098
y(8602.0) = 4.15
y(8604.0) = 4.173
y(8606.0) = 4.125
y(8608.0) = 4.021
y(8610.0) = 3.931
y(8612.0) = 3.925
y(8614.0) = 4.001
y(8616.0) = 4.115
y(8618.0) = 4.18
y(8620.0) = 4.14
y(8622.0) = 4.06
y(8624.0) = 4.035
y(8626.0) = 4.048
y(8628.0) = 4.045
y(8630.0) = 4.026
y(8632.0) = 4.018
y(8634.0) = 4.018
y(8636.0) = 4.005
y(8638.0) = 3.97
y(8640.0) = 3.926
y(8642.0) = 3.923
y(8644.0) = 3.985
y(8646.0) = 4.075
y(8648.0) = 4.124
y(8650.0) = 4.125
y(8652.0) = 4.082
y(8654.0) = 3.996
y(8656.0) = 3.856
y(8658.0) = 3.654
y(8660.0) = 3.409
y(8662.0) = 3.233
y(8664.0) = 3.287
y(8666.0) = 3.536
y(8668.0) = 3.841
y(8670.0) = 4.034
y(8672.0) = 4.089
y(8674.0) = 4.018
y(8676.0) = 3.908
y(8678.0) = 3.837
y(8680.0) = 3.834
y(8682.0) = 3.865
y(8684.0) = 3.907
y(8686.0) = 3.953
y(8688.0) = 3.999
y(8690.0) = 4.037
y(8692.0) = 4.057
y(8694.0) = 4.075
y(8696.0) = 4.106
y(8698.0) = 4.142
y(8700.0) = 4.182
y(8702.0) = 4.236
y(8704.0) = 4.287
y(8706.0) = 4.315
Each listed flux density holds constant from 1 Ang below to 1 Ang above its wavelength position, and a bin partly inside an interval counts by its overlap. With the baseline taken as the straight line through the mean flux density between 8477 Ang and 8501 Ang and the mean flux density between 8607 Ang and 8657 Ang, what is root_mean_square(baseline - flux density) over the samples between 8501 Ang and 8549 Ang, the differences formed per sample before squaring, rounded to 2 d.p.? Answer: 0.35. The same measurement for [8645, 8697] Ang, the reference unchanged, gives 0.29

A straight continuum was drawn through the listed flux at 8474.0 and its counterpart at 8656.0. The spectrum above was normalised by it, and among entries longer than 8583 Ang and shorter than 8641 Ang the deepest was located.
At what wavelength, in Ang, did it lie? 8612.0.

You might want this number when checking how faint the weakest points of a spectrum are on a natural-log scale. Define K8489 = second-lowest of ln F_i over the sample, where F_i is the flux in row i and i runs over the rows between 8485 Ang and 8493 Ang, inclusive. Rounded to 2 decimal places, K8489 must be 1.39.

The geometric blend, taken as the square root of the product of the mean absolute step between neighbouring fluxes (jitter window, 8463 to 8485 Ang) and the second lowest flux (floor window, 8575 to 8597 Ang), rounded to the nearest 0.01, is 0.34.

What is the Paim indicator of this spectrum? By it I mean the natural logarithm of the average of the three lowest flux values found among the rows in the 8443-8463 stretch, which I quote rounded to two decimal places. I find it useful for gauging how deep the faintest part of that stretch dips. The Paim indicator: 1.37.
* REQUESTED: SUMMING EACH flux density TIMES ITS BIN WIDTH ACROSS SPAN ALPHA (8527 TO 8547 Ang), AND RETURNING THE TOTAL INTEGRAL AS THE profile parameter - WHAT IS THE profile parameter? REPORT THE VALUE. 73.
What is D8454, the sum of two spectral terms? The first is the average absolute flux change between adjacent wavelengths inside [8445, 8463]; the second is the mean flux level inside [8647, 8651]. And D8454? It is 4.20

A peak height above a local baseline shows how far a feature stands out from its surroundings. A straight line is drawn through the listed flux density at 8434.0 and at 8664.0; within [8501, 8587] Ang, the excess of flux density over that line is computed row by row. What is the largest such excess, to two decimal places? 0.66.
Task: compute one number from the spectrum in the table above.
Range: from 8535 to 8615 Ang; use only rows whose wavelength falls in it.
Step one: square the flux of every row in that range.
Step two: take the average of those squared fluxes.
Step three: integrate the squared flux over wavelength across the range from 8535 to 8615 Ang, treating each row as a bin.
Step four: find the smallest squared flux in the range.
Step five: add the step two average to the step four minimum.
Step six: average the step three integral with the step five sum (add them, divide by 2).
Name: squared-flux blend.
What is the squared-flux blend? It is 643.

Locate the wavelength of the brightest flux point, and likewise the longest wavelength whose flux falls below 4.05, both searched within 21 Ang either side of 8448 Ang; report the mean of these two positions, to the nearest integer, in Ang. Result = 8461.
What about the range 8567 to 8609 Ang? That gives 8600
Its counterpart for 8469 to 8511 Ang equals 8505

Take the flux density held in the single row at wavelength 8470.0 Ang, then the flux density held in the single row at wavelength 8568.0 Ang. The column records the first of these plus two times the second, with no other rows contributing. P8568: 12.06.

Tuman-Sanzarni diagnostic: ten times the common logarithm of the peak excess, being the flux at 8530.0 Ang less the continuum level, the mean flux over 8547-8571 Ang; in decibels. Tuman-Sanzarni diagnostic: -12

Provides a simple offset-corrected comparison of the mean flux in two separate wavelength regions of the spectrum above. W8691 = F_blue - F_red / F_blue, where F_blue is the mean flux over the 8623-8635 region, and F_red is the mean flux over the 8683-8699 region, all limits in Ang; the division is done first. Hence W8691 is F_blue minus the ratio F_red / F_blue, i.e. 3.03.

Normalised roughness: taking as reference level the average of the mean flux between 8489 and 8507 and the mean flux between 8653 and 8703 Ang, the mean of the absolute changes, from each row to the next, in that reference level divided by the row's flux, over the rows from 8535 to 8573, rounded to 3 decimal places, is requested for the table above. 0.038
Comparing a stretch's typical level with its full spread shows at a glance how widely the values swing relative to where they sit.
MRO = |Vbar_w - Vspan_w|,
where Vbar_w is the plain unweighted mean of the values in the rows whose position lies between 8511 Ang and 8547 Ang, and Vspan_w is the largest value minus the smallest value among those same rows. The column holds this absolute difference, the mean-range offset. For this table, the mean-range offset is 2.74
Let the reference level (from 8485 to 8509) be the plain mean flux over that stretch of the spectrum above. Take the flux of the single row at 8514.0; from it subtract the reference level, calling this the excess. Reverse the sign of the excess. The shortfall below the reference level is 0.00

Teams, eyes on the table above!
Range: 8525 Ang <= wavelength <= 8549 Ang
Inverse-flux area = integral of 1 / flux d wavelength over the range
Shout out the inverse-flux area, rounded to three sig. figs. 6.59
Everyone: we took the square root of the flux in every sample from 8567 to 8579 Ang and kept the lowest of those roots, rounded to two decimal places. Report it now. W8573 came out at 1.98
